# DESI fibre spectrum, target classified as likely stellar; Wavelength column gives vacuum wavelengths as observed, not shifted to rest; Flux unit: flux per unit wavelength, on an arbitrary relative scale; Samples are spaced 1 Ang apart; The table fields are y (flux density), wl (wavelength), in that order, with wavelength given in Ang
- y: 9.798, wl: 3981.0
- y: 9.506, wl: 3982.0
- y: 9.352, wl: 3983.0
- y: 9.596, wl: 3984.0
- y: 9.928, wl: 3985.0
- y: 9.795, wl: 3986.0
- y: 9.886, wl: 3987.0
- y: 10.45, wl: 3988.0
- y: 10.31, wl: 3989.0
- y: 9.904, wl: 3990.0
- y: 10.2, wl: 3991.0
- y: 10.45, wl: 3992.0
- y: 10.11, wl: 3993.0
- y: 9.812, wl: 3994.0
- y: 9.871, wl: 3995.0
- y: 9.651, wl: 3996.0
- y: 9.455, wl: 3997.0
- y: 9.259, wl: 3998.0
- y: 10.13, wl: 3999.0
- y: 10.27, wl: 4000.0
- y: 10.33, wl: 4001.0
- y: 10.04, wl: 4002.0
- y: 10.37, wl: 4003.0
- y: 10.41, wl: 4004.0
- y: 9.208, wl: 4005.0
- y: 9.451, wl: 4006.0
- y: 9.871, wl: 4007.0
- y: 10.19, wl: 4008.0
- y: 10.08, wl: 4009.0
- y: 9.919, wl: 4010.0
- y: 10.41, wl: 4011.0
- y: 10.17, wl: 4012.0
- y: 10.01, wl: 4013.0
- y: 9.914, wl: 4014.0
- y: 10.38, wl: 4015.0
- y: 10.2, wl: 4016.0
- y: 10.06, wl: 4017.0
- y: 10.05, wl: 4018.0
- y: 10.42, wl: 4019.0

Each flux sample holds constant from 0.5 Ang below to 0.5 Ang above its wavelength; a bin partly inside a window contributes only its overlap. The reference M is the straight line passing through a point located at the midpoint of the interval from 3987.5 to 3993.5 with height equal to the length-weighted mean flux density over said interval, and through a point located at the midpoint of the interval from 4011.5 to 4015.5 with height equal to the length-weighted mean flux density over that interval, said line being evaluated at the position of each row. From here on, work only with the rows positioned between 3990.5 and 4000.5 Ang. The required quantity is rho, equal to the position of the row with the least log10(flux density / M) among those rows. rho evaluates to 3998.0 Ang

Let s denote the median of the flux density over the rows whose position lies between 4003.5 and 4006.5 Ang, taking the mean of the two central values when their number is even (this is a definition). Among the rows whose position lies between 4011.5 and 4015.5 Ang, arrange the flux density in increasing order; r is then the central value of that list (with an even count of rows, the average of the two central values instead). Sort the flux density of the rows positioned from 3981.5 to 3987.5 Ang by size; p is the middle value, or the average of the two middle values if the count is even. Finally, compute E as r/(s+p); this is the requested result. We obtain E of 0.527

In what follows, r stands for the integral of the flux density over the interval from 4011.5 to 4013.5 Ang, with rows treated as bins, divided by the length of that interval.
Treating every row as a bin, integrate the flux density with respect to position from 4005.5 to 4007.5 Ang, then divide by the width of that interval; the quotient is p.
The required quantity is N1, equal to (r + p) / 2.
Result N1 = 9.9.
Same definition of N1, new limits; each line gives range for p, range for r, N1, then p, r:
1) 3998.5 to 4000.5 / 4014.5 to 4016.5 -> 10.2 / 10.2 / 10.3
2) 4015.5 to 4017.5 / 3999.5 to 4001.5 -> 10.2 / 10.1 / 10.3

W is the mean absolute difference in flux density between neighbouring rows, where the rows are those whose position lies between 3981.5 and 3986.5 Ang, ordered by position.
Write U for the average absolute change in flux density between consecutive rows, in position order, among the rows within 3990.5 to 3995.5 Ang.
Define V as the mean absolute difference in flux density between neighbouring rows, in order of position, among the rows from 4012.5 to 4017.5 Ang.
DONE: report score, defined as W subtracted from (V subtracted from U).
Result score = -0.20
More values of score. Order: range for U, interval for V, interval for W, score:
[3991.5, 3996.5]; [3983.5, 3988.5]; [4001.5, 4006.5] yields -0.50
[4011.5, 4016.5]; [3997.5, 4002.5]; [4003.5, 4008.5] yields -0.66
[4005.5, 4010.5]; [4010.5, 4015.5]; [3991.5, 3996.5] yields -0.22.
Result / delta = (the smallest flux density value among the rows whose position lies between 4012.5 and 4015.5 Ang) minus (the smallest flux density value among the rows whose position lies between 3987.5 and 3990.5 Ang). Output 0.01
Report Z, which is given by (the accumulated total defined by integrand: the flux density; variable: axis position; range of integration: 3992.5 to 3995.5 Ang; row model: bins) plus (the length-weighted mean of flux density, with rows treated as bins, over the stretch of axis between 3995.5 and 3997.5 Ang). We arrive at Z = 39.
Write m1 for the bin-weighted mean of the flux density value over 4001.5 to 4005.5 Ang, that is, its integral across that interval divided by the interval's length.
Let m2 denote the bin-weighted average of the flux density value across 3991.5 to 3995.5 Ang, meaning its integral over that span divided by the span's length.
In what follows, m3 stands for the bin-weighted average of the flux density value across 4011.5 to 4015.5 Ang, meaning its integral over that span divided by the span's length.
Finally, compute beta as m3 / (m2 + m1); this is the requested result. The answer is 0.504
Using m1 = 10.0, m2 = 10.1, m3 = 10.12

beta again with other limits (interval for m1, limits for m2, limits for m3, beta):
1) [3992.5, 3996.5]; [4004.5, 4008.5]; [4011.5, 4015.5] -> 0.518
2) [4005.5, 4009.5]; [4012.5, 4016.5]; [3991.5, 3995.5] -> 0.502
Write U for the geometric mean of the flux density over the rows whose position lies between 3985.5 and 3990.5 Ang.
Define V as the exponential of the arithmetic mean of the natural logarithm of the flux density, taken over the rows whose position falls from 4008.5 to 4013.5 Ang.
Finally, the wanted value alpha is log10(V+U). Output 1.305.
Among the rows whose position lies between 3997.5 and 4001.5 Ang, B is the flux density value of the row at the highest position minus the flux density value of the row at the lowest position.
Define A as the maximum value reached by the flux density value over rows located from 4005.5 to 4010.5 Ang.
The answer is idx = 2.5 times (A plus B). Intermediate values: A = 10.19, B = 1.1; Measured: 28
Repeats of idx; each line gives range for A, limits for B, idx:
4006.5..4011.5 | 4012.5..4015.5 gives 27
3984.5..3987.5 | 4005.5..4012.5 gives 27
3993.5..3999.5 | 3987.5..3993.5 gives 24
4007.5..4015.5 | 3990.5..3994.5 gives 25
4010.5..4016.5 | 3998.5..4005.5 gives 24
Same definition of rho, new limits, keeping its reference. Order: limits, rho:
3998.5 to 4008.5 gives 4005.0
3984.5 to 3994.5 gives 3986.0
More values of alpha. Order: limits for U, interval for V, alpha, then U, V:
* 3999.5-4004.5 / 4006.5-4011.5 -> 1.309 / 10.3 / 10.1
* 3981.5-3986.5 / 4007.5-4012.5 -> 1.296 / 9.6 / 10.2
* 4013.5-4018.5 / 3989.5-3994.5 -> 1.306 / 10.1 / 10.1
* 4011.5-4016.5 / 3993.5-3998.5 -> 1.295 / 10.1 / 9.6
